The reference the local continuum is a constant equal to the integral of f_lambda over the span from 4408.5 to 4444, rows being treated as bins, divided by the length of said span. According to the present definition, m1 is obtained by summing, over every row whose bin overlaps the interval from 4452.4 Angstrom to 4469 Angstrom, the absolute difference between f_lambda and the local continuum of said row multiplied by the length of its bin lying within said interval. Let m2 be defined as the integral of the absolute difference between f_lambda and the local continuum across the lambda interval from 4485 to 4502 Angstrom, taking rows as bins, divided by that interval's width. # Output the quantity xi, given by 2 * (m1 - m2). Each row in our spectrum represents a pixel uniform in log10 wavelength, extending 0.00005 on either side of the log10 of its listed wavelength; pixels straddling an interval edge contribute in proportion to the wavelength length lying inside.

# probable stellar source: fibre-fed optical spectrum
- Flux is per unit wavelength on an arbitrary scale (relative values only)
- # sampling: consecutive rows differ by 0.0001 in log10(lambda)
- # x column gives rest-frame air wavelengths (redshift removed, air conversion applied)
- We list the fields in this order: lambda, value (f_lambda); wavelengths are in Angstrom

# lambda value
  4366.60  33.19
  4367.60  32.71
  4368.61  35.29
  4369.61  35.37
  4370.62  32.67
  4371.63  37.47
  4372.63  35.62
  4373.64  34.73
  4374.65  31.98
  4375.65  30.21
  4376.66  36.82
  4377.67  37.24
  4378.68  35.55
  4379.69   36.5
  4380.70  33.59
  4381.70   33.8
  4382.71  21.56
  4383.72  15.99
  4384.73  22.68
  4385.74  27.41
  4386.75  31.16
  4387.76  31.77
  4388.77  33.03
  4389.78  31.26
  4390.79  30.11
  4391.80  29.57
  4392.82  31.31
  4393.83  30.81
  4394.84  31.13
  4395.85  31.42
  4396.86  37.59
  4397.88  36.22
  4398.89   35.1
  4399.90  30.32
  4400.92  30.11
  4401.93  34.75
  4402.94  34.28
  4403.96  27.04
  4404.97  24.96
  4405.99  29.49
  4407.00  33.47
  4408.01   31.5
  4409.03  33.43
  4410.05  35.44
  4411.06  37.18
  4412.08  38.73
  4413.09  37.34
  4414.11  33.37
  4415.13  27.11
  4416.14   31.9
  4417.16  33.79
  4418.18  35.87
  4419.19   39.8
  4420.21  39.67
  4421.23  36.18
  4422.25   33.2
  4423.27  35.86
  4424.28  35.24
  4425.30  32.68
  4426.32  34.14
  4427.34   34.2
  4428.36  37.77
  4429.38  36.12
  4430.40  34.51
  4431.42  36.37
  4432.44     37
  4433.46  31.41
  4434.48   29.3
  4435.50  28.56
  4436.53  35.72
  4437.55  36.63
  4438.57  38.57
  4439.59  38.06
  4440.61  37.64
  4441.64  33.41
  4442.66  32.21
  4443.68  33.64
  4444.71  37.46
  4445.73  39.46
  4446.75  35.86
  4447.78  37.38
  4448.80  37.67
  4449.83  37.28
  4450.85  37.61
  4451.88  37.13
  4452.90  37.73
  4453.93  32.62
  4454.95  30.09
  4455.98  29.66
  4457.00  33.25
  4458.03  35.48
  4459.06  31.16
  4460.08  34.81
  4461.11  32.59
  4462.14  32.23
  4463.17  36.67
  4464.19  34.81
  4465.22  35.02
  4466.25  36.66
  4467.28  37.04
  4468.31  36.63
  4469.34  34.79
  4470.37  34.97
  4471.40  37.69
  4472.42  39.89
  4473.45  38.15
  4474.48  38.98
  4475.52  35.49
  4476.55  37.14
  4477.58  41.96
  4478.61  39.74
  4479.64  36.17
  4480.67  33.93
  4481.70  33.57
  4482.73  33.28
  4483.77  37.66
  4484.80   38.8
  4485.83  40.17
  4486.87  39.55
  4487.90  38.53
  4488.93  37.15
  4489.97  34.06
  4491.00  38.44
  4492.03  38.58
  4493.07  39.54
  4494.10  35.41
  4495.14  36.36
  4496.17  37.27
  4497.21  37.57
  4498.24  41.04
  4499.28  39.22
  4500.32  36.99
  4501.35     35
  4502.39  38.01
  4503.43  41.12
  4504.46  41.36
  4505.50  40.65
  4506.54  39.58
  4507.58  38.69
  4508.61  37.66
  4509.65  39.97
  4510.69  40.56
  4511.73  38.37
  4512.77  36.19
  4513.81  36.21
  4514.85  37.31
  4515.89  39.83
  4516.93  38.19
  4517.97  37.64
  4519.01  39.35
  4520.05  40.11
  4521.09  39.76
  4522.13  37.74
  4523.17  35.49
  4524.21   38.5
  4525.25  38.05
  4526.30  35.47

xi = 63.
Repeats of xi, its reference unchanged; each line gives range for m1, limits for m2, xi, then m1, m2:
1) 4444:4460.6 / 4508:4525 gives 79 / 43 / 3.4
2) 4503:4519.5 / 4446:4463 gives 127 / 66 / 2.5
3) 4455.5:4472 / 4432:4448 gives 50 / 28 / 2.9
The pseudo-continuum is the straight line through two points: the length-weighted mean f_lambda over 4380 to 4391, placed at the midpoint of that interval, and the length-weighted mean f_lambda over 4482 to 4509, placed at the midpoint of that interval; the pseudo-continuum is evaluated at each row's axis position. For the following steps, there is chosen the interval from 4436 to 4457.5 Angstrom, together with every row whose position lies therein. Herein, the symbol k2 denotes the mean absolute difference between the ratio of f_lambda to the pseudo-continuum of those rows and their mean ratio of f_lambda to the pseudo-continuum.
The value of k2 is 0.08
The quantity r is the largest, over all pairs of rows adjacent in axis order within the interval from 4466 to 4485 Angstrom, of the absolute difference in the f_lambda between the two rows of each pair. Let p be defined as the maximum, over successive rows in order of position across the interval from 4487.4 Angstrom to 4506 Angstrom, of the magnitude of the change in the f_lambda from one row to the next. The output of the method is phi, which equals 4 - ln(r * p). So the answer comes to 1.0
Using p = 4.4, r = 4.8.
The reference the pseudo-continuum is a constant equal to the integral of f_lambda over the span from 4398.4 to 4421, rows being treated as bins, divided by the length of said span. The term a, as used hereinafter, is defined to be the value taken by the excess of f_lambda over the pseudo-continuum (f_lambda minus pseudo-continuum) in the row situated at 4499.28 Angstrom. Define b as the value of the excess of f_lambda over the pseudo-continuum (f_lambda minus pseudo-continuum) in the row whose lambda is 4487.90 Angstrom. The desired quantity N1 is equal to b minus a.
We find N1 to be -1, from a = 5.8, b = 5.1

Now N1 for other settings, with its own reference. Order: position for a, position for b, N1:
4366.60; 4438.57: 5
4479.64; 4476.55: 1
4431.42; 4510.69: 4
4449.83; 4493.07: 2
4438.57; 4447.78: -1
